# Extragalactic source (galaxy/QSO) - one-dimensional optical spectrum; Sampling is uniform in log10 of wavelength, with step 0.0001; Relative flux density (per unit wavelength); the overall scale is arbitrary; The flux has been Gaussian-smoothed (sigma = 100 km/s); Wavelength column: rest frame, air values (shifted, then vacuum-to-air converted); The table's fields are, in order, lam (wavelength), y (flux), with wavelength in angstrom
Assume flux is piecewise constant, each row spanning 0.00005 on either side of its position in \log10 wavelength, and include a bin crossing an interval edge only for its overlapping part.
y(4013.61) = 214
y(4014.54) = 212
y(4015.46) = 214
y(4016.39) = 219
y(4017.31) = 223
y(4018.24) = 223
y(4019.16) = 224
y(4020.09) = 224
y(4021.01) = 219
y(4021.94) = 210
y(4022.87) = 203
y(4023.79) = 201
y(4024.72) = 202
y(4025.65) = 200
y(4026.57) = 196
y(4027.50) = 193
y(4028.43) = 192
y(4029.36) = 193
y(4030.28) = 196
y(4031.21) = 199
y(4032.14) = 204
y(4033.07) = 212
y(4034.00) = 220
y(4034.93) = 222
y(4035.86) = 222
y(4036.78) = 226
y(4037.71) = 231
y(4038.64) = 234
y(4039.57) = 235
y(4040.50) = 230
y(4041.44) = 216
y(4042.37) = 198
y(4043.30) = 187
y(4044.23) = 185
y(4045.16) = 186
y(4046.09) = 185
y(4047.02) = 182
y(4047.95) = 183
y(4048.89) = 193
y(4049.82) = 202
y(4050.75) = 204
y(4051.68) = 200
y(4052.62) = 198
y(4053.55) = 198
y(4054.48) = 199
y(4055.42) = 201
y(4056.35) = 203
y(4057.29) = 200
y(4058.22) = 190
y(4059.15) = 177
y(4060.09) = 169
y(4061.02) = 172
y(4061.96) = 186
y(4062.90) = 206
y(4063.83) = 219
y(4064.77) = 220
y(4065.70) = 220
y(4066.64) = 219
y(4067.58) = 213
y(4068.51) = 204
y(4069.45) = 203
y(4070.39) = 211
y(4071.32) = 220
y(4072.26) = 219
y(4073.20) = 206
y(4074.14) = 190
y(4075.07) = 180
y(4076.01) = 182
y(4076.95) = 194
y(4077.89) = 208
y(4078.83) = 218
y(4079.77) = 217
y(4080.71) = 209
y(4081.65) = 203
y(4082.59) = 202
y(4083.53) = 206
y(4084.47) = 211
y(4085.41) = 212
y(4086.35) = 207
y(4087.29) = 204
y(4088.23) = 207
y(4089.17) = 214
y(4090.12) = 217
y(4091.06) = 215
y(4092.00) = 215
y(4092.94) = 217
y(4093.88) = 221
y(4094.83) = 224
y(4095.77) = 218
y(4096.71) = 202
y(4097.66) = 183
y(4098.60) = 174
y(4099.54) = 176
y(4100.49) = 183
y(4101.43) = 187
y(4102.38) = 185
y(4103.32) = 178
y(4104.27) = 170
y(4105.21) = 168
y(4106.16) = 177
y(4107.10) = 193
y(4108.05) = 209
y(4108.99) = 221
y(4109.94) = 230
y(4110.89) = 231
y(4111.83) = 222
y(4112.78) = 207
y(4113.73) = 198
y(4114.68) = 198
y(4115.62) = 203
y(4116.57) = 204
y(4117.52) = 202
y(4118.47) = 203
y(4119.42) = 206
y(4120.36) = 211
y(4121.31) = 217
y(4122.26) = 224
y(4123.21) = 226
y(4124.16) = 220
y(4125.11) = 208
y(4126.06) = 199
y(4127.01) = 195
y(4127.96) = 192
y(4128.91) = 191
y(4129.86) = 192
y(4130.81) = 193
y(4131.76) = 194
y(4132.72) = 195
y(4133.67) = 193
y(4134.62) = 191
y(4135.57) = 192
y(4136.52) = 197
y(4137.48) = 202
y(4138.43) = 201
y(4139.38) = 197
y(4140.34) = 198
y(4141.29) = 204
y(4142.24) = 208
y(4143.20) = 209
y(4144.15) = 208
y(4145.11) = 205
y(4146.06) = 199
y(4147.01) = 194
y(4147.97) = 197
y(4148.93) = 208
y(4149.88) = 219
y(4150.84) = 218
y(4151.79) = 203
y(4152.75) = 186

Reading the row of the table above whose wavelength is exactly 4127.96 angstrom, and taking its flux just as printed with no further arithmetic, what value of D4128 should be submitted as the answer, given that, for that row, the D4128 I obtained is 192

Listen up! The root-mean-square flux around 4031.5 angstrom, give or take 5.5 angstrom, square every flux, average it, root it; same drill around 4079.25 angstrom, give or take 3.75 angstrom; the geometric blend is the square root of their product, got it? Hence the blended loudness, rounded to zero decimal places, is 206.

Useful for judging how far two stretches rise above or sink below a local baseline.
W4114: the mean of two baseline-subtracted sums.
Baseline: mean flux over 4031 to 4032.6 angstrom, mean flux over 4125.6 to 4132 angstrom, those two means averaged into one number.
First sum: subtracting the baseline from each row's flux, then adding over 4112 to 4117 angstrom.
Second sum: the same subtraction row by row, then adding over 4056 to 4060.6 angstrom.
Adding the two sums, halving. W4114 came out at -14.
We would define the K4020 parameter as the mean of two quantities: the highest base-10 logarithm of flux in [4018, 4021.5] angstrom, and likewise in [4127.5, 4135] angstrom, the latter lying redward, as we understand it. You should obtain 2.32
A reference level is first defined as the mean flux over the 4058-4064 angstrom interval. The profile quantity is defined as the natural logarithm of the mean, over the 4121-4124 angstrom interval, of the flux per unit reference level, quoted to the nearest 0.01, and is 0.17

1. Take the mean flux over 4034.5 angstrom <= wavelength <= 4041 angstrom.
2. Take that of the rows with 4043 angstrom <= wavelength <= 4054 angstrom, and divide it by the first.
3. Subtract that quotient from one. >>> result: 0.16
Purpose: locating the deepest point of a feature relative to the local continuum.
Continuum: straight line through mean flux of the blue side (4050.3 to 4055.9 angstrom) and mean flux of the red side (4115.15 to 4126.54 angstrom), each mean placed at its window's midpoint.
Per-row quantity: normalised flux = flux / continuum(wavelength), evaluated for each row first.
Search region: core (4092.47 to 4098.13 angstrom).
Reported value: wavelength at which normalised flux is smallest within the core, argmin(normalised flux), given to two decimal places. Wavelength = 4097.66 angstrom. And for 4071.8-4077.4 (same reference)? 4075.07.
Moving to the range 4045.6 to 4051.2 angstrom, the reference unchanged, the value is 4047.02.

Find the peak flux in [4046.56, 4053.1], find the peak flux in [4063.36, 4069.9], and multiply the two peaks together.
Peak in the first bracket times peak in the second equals 44880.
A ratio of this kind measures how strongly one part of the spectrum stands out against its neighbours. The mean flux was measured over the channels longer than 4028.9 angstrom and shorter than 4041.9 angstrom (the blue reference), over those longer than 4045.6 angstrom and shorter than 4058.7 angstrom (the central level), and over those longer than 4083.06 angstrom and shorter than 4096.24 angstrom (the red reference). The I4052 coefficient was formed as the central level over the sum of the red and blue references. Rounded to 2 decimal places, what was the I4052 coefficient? 0.45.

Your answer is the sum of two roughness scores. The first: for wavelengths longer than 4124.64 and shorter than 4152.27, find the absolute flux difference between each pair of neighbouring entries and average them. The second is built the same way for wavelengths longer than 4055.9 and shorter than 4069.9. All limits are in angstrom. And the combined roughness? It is 11.2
